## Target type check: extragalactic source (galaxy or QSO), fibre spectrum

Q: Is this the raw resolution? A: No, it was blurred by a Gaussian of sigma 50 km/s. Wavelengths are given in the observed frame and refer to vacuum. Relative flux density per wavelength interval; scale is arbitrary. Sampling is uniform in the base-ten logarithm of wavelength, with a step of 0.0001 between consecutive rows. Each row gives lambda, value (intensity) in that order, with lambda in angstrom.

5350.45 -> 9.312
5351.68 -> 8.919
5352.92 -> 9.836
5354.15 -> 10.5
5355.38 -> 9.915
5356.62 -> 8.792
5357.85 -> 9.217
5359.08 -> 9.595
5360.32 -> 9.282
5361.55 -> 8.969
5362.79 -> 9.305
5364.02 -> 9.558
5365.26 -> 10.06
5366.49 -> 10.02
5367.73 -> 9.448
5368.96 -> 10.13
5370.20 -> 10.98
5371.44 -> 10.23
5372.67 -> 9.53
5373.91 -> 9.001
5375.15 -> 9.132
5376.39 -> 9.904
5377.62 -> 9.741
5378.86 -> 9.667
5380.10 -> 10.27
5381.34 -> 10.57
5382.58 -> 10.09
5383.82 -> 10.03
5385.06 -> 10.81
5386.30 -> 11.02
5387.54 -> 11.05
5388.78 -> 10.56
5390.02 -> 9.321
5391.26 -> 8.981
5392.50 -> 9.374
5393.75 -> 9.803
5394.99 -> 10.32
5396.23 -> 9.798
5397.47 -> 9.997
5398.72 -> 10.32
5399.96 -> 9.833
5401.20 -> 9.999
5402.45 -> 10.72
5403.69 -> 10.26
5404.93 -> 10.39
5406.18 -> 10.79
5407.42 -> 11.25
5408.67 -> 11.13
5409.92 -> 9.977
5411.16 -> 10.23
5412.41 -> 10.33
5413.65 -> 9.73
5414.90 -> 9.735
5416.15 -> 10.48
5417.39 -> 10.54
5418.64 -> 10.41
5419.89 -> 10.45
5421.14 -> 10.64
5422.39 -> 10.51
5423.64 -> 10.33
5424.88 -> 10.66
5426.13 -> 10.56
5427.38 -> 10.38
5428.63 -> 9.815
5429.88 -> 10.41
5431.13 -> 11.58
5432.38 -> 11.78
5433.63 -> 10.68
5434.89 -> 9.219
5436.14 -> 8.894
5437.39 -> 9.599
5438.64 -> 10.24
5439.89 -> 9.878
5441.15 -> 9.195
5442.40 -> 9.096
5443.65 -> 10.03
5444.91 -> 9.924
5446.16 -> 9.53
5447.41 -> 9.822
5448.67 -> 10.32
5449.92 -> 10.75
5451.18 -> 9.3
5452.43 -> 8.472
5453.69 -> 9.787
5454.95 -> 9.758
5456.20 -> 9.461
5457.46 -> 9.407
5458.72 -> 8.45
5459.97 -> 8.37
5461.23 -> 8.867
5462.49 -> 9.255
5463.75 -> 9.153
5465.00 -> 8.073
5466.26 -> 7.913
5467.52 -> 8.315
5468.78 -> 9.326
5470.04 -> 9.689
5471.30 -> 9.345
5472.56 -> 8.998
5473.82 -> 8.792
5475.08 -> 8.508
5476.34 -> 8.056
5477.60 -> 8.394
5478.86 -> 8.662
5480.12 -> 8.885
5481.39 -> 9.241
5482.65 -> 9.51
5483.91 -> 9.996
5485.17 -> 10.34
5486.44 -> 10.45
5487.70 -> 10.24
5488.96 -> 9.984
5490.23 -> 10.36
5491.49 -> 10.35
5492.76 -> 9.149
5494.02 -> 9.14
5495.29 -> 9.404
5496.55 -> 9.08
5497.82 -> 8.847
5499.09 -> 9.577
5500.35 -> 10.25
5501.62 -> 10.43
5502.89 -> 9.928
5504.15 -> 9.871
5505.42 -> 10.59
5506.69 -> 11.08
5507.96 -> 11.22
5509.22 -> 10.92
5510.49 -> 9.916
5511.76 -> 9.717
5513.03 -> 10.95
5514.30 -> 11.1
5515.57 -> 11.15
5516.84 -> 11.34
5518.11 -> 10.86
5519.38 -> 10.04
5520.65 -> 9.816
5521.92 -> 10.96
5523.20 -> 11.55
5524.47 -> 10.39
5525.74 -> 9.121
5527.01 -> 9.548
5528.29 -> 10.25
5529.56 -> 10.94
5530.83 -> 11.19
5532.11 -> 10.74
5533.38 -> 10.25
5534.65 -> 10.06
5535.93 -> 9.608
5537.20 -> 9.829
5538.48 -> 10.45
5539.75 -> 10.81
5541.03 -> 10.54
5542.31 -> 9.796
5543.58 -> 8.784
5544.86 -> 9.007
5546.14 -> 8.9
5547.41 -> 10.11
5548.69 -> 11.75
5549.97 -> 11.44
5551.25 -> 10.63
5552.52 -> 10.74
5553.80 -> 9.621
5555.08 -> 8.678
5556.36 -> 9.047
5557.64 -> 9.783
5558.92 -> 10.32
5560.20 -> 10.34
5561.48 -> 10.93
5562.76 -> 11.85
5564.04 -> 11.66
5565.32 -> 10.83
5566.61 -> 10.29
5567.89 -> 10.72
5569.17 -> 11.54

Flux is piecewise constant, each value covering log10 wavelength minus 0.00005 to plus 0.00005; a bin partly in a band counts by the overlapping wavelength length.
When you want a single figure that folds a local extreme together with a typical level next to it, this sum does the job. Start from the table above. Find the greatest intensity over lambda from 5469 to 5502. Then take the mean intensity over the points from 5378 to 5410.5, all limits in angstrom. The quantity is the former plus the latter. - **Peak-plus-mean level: 20.7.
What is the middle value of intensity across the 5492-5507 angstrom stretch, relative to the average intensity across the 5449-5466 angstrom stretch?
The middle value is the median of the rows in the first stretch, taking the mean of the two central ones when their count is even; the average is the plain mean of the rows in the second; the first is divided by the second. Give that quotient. 1.06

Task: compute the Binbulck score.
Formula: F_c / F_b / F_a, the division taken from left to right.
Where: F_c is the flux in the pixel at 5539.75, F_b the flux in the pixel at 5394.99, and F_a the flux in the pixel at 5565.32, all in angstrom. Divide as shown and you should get 0.097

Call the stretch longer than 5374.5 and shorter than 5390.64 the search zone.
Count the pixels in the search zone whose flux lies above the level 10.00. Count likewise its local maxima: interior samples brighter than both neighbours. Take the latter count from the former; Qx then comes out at 5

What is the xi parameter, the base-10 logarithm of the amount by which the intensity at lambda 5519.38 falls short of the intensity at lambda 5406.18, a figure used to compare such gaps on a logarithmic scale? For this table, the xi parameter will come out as -0.12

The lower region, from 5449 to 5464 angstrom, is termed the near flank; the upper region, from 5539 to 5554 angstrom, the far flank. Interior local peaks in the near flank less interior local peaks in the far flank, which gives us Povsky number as -1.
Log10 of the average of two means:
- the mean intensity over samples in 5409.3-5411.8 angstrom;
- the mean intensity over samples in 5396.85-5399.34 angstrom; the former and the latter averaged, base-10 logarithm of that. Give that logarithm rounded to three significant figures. 1.01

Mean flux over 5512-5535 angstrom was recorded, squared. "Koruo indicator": 112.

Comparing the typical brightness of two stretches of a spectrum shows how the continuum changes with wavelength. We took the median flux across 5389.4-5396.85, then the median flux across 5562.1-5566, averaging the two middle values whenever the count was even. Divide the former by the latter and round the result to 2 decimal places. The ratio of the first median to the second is 0.82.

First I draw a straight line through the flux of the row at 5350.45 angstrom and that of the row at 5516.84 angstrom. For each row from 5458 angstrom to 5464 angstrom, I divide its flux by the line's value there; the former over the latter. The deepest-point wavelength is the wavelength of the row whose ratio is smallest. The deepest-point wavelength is 5459.97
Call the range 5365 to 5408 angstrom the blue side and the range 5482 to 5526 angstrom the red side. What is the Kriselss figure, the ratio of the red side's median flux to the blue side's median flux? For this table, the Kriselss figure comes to 1.02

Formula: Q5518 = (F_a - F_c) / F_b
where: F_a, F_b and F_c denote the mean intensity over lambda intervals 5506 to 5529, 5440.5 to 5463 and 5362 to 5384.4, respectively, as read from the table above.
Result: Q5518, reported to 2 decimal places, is 0.07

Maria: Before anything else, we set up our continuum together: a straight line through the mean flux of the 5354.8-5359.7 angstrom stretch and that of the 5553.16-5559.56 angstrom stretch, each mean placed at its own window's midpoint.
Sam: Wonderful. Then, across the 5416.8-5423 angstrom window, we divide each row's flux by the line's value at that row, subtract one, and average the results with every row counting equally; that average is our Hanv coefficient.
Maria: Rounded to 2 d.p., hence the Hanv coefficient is 0.12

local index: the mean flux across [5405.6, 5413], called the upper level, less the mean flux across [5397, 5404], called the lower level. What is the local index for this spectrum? 0.4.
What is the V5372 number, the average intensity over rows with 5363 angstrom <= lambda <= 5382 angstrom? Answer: 9.9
